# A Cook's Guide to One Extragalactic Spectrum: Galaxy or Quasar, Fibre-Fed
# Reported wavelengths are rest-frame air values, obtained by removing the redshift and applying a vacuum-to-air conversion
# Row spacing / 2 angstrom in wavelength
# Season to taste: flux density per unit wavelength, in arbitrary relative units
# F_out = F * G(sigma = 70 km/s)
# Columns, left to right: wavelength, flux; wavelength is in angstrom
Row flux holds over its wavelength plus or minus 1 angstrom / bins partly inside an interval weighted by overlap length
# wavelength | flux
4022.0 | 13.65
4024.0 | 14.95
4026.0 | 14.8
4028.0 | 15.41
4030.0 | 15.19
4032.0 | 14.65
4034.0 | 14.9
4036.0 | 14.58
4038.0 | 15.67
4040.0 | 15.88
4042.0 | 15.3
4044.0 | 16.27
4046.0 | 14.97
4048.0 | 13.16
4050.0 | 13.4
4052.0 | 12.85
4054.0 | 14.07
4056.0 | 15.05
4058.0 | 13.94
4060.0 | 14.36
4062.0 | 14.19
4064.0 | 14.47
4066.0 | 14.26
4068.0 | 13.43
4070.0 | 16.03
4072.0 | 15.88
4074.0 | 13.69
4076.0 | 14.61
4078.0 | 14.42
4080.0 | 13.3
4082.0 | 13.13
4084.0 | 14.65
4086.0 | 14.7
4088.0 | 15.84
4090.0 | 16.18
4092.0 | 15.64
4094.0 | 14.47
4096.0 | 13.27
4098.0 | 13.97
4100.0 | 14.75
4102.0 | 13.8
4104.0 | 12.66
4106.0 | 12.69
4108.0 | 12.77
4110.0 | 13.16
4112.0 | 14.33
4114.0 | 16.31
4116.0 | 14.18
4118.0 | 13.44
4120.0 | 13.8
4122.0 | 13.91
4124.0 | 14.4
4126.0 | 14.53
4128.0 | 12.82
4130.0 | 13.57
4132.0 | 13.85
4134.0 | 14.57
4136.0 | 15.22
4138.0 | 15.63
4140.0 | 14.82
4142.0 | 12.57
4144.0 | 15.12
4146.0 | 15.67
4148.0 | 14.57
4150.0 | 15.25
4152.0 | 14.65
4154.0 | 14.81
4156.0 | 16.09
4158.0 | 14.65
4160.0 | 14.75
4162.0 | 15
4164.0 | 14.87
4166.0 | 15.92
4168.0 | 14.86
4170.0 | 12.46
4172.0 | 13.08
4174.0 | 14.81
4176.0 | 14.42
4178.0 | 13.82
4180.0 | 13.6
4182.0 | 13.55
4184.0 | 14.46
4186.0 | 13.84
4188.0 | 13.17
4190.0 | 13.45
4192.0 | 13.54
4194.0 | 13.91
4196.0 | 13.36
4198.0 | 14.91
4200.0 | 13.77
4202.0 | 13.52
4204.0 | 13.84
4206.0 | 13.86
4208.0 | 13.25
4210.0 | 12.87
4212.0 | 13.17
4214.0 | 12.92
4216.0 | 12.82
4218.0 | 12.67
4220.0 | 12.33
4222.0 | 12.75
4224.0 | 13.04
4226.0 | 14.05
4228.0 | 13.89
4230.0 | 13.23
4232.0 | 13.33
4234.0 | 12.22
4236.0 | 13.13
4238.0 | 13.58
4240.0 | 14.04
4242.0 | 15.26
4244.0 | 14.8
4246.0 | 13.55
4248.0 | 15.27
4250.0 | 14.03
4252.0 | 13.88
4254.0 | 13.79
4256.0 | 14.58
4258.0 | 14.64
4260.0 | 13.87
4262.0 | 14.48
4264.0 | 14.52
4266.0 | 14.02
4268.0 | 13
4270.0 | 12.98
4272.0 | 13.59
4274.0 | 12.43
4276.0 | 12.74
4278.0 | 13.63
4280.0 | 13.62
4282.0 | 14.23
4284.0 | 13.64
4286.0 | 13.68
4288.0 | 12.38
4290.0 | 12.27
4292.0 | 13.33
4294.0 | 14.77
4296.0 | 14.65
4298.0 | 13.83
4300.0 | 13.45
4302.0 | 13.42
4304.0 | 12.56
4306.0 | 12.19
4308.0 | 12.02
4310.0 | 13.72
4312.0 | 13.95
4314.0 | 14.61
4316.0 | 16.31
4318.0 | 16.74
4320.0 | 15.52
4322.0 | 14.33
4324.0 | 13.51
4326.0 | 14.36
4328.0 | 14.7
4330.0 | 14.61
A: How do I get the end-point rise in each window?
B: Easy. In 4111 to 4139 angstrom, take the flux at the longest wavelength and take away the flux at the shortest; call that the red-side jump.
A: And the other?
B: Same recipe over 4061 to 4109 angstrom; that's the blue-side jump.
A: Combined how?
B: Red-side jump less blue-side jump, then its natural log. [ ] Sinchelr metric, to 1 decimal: 1.0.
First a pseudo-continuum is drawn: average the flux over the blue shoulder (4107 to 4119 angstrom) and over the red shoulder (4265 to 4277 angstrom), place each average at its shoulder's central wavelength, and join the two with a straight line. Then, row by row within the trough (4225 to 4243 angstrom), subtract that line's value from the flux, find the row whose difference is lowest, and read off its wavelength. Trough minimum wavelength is 4234.0 angstrom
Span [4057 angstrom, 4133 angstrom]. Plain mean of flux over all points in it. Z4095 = 14.2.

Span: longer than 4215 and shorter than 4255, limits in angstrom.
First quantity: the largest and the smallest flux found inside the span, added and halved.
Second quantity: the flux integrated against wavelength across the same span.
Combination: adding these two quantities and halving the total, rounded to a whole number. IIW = 279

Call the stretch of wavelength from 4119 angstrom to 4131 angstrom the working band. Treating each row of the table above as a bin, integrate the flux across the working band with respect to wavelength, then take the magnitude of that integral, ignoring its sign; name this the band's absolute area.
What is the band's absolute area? 166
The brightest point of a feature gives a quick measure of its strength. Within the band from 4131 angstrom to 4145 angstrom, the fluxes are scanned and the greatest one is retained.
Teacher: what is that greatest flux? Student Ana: 15.63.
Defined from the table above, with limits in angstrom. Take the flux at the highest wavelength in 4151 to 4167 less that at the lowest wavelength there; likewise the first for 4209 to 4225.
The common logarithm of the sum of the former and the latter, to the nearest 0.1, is 0.2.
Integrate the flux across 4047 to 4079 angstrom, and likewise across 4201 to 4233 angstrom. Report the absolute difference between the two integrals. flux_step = 33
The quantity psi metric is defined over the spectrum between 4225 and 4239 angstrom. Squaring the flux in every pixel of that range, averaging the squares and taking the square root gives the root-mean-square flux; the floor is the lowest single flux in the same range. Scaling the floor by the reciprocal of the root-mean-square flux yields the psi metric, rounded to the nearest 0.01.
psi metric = 0.91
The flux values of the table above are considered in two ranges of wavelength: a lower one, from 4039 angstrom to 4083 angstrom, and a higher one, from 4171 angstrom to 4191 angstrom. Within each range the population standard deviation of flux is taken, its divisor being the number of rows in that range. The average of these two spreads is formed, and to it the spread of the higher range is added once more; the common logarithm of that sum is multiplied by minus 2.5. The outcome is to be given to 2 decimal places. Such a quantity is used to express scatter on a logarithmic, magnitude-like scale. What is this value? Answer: -0.30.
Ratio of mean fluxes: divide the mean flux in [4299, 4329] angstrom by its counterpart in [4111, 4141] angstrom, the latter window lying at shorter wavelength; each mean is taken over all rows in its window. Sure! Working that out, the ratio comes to 0.98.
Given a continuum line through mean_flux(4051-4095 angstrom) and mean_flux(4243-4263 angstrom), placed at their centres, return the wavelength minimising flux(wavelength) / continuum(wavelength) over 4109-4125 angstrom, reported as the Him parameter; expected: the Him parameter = 4110.0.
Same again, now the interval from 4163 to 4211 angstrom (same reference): 4170.0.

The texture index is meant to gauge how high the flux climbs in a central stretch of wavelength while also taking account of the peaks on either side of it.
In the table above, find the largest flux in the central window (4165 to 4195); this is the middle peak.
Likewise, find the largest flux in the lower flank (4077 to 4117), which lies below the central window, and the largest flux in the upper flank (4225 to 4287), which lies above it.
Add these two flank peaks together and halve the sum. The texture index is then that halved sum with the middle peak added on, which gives 31.7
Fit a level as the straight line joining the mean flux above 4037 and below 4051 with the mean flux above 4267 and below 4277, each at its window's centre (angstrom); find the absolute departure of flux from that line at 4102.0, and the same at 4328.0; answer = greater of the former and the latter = 2.2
